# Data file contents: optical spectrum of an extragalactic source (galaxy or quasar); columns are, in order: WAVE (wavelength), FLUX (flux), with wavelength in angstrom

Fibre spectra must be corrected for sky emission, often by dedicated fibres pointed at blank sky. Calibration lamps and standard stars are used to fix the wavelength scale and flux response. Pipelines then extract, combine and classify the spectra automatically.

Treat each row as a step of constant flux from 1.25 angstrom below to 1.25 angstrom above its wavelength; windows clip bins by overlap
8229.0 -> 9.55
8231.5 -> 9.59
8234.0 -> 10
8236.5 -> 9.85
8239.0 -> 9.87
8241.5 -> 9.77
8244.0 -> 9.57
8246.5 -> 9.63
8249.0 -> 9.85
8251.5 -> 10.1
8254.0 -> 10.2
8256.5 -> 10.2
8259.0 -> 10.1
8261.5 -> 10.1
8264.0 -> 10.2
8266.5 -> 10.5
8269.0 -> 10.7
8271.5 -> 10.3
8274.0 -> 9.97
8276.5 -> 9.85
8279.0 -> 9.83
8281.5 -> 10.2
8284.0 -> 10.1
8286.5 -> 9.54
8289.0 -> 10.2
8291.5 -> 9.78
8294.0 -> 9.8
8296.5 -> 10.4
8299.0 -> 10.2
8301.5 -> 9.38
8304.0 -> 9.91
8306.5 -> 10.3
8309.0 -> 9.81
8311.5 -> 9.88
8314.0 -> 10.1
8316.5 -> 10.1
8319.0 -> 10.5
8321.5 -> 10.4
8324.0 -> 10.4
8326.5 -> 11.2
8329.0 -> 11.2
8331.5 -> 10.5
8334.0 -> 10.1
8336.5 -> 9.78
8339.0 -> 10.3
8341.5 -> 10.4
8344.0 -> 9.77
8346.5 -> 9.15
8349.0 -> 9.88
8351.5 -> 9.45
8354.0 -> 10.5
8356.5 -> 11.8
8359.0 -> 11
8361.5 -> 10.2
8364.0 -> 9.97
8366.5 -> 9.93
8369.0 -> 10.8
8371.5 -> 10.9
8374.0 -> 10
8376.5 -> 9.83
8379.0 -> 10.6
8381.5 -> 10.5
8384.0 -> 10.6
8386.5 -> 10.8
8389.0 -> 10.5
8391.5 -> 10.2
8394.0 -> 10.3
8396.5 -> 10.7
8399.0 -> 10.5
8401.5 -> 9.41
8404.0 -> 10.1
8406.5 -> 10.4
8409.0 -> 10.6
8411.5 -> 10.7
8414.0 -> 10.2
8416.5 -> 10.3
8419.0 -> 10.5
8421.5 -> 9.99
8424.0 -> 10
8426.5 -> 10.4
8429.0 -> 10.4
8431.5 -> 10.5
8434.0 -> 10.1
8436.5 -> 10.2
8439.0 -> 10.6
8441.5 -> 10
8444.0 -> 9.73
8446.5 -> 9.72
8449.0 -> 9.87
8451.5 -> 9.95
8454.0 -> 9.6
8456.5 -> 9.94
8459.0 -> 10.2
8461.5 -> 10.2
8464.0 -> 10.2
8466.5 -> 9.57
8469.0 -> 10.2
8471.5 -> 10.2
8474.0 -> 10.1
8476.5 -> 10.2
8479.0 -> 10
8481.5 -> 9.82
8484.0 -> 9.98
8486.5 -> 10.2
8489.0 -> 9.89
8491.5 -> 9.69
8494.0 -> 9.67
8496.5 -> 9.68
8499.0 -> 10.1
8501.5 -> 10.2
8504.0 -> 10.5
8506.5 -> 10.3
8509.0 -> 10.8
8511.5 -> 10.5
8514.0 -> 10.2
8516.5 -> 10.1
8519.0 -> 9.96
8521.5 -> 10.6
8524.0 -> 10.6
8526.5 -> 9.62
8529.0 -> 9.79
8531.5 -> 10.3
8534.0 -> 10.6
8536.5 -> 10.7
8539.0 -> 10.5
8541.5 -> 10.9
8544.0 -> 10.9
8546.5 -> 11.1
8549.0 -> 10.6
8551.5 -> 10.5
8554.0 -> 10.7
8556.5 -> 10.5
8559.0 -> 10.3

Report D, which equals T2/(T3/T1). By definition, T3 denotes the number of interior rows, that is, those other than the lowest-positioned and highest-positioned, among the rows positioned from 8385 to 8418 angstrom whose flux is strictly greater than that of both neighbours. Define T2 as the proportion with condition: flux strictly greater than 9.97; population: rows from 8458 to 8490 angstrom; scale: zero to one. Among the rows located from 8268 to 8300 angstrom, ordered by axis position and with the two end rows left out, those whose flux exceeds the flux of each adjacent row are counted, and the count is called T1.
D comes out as 1.15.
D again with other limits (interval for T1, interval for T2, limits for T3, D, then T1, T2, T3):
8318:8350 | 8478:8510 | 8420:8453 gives 0.31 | 1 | 0.62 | 2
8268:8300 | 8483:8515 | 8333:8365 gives 0.69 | 3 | 0.69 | 3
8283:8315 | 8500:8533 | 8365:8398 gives 0.77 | 3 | 0.77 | 3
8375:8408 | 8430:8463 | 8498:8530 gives 0.81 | 3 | 0.54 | 2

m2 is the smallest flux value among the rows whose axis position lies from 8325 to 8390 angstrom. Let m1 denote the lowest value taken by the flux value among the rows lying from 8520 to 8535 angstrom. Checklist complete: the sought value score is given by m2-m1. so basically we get -0.5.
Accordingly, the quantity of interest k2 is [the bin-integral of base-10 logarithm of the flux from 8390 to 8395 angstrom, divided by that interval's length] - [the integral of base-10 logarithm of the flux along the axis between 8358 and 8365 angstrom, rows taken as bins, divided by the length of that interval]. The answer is -0.005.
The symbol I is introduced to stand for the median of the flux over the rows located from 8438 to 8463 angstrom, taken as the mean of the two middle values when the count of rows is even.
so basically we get 9.9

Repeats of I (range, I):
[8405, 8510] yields 10.2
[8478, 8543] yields 10.2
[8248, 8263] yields 10.1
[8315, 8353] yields 10.3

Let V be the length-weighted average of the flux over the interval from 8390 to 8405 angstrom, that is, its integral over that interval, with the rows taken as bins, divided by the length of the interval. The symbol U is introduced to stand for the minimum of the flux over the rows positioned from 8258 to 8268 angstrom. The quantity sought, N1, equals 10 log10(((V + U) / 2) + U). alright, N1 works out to 13.07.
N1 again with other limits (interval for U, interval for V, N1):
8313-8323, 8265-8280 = 13.06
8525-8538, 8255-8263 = 12.90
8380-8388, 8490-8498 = 13.14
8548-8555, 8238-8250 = 13.14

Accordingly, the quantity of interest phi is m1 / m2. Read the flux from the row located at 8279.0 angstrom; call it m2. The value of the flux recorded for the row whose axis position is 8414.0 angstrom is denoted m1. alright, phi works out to 1.038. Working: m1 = 10.2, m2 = 9.83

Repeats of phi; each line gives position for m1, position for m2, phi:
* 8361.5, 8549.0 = 0.962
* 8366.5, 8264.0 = 0.974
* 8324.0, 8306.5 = 1.010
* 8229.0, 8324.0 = 0.918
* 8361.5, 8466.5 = 1.066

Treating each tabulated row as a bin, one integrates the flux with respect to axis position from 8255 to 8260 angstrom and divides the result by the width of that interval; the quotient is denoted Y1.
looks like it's 10.2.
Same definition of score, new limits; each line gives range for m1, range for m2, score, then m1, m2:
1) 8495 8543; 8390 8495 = -0.2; 9.62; 9.41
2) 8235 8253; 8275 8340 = -0.2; 9.57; 9.38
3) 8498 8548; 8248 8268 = 0.2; 9.62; 9.85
